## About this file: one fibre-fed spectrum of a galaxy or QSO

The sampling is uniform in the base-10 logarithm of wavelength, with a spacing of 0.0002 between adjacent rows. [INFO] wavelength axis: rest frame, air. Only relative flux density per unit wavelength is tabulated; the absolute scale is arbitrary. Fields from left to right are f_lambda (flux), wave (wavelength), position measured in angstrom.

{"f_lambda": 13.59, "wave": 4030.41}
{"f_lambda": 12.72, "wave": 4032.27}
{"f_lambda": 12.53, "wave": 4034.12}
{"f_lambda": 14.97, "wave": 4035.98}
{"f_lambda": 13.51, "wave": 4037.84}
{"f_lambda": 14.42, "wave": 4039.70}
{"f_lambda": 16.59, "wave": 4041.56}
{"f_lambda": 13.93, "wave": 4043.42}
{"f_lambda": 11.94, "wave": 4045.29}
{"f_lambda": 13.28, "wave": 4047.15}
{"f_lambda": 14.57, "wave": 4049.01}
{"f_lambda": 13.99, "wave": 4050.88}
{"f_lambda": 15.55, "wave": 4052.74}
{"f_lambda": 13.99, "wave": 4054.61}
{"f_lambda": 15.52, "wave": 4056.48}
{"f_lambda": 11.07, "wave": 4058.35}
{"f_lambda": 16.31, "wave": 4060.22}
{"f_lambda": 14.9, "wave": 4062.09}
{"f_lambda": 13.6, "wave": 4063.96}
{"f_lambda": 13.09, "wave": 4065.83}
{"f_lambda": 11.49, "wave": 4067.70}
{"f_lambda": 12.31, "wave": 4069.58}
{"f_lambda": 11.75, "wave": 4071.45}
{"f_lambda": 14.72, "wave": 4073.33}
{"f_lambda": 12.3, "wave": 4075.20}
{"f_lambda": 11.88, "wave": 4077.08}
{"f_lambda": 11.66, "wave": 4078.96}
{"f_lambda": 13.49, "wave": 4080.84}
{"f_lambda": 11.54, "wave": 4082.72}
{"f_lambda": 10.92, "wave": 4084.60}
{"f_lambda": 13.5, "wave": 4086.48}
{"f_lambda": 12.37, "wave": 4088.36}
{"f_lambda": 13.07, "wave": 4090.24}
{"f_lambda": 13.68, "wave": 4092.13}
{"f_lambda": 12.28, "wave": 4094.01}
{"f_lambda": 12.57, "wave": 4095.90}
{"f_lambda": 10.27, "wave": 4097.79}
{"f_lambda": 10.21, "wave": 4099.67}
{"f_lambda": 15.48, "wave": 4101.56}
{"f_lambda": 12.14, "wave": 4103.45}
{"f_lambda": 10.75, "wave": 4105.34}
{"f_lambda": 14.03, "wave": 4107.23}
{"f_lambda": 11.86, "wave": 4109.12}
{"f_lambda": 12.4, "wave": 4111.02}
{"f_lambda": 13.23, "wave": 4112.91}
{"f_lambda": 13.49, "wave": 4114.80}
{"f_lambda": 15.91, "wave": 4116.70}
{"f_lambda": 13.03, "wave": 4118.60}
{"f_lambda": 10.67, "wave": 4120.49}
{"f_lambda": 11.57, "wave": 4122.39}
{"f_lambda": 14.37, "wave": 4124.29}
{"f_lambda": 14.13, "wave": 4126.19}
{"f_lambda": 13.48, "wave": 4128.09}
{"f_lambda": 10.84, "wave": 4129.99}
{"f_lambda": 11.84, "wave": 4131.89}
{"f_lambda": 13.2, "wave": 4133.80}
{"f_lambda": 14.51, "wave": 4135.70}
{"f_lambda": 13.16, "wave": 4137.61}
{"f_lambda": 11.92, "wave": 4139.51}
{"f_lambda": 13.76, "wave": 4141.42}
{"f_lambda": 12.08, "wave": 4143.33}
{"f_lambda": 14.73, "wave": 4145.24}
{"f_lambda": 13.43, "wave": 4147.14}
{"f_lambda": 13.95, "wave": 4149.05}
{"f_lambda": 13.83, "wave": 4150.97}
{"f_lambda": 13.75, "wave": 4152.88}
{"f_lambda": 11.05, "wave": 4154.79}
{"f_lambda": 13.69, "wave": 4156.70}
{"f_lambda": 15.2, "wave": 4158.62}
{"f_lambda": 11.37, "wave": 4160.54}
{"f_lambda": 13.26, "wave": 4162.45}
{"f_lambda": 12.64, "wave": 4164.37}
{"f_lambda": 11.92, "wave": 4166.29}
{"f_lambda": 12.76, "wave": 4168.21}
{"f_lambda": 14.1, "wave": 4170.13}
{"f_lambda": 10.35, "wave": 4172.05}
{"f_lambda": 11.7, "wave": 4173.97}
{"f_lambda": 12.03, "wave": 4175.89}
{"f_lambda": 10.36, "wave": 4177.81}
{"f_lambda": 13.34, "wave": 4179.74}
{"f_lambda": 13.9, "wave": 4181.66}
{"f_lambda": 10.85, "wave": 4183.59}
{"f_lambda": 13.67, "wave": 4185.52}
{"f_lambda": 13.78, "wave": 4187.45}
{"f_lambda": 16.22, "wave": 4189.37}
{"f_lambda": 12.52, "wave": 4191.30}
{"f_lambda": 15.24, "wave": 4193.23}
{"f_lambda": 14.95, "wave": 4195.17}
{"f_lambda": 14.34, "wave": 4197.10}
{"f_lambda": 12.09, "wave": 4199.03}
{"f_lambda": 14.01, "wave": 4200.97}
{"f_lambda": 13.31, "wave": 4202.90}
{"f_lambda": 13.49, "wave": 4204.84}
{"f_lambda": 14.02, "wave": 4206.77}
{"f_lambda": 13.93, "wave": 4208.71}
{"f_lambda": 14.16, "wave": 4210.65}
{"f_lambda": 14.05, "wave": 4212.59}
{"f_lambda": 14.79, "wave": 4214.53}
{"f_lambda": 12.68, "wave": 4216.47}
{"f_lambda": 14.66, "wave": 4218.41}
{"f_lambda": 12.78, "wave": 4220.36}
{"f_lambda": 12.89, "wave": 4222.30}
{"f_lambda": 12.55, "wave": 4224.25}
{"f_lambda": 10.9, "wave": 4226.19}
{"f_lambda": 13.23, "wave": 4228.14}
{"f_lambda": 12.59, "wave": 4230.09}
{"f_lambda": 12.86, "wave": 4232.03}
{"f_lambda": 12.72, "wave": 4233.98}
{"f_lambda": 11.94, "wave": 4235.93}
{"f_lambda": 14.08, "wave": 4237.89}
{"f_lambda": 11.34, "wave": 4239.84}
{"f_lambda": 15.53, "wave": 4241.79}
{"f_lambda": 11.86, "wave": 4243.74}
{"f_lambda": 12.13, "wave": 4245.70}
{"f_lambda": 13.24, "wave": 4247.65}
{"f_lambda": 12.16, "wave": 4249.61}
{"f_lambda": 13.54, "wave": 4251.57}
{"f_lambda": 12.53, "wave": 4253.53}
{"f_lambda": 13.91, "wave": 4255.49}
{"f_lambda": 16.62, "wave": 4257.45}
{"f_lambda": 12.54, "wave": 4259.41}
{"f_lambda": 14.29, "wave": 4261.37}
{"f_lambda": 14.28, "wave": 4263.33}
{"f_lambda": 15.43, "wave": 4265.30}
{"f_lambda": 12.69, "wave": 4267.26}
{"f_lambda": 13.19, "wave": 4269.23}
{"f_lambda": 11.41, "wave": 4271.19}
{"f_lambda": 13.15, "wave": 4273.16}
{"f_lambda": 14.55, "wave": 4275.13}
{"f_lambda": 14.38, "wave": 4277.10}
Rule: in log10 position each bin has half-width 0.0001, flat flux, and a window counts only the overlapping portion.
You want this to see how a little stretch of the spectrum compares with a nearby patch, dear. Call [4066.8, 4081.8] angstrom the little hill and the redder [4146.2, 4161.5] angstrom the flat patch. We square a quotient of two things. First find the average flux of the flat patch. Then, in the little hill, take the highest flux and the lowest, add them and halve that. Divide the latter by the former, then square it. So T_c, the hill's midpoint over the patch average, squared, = 0.97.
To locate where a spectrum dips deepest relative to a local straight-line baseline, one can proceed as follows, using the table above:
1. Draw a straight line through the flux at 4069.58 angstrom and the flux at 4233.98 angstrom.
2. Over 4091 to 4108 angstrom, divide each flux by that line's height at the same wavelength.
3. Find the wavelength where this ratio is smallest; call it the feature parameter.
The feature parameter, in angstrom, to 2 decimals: 4099.67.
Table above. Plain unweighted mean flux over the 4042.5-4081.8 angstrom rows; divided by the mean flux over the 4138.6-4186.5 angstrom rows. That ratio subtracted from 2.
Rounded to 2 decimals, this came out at 0.95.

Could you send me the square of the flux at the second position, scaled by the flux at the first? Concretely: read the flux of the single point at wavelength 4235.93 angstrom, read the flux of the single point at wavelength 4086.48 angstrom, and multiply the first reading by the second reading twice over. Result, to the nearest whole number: 2176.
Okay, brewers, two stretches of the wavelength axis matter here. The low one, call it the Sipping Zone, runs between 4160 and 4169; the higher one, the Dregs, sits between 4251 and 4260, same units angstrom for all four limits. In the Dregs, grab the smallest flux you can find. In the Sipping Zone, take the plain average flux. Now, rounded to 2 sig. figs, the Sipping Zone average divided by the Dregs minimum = 0.99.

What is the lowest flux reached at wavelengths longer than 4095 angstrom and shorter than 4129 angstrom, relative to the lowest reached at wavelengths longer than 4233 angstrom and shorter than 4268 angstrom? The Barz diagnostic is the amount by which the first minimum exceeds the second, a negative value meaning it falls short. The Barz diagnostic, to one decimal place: -1.1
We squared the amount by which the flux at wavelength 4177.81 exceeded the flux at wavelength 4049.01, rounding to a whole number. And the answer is 18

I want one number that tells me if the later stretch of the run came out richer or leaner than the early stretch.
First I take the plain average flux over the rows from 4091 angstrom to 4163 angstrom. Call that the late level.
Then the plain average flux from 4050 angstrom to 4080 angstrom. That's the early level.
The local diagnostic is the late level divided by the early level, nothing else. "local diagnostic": 0.97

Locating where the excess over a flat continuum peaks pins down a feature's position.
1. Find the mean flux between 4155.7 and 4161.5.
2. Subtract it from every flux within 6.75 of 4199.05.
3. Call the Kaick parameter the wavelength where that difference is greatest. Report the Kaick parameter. 4193.23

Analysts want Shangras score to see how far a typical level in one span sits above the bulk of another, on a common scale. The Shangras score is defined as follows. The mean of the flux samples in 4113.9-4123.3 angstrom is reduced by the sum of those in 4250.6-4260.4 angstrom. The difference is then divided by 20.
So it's -2.8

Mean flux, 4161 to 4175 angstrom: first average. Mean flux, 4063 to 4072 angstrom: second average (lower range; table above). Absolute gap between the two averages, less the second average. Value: -12.4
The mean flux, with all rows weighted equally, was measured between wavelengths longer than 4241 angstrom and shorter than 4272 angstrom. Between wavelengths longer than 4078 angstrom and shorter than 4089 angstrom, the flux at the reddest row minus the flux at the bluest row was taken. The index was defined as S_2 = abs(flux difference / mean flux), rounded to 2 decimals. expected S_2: 0.05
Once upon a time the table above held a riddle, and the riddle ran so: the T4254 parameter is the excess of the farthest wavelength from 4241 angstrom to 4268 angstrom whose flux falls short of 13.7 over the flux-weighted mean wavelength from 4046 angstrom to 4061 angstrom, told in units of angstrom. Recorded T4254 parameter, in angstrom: 213.5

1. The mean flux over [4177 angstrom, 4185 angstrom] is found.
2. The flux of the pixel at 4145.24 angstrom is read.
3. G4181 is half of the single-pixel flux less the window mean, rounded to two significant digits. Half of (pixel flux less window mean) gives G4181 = 1.3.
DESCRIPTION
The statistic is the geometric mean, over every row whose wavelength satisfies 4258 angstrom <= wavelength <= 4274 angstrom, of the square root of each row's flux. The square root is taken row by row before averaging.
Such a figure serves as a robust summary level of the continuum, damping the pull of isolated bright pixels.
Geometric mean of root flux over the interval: 3.65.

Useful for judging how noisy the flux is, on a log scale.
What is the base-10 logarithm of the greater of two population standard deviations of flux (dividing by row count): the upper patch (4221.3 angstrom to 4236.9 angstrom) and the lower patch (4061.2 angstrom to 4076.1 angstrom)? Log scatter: 0.083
